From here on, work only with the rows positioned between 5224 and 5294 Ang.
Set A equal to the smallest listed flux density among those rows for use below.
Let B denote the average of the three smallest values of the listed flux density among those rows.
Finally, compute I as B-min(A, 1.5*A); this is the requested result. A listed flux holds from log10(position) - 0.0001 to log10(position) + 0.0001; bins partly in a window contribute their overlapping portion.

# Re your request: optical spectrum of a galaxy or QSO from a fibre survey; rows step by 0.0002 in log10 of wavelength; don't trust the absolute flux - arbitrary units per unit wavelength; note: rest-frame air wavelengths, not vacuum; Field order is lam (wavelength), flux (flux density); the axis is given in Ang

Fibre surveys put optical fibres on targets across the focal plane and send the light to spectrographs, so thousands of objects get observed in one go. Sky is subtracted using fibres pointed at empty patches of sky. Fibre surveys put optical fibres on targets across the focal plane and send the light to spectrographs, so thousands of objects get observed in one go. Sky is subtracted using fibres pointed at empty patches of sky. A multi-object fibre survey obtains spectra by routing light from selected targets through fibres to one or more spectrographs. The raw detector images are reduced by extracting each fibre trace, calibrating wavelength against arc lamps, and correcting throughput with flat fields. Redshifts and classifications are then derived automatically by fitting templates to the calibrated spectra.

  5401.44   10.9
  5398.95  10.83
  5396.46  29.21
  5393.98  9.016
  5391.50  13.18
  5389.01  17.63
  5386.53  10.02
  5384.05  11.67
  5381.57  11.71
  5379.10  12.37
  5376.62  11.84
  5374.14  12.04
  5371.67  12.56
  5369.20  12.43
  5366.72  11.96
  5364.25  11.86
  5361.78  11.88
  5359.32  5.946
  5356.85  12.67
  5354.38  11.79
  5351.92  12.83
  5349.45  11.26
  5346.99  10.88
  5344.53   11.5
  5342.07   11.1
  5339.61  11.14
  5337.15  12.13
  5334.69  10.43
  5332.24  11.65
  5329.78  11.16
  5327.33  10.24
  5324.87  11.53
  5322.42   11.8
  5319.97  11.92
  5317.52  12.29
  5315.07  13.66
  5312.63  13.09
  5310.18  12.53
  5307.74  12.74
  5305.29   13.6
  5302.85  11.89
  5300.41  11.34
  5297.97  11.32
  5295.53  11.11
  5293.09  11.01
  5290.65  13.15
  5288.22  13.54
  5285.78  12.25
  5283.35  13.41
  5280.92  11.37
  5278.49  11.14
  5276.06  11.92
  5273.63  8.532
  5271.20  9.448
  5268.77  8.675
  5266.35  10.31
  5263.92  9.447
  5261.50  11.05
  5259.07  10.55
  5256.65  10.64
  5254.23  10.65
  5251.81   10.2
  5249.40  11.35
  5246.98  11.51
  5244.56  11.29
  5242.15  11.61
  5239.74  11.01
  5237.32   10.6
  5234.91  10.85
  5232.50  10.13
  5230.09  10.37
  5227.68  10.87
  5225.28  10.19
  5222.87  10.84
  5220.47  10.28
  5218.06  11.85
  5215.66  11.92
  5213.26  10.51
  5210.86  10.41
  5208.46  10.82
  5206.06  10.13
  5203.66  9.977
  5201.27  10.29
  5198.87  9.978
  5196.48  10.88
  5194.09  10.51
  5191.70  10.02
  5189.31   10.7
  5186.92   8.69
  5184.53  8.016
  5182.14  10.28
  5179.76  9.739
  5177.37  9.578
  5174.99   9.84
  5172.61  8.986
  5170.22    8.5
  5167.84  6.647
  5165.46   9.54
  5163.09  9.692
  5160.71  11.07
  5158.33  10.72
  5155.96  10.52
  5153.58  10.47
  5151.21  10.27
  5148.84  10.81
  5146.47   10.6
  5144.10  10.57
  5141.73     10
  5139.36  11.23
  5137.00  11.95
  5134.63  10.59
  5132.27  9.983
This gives 0.35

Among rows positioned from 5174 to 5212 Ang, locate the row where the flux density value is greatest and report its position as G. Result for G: 5196.48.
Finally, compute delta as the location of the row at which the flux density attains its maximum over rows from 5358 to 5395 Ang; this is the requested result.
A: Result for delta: 5389.01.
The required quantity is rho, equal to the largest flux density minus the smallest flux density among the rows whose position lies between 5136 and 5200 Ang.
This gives 5.3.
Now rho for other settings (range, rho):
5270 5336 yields 5.1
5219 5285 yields 4.9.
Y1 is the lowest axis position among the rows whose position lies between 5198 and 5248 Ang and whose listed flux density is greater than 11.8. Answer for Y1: 5215.66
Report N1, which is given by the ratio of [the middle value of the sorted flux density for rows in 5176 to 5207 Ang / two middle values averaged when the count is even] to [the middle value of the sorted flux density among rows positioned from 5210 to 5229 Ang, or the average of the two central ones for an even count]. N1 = 0.94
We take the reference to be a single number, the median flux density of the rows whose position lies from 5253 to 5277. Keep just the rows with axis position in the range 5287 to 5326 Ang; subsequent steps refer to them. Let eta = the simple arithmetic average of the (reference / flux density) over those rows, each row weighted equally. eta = 0.854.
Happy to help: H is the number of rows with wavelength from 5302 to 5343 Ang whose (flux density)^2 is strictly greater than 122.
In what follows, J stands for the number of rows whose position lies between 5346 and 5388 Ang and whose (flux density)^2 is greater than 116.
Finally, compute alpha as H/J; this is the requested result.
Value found 1.00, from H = 15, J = 15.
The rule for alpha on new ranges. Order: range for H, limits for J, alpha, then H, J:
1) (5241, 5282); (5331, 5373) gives 0.53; 8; 15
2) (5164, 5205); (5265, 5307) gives 0.00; 0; 13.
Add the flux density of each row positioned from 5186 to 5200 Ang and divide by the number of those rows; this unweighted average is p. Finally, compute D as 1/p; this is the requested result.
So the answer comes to 0.099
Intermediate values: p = 10.1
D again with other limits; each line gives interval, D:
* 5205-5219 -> 0.091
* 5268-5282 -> 0.098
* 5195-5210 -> 0.097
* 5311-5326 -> 0.081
